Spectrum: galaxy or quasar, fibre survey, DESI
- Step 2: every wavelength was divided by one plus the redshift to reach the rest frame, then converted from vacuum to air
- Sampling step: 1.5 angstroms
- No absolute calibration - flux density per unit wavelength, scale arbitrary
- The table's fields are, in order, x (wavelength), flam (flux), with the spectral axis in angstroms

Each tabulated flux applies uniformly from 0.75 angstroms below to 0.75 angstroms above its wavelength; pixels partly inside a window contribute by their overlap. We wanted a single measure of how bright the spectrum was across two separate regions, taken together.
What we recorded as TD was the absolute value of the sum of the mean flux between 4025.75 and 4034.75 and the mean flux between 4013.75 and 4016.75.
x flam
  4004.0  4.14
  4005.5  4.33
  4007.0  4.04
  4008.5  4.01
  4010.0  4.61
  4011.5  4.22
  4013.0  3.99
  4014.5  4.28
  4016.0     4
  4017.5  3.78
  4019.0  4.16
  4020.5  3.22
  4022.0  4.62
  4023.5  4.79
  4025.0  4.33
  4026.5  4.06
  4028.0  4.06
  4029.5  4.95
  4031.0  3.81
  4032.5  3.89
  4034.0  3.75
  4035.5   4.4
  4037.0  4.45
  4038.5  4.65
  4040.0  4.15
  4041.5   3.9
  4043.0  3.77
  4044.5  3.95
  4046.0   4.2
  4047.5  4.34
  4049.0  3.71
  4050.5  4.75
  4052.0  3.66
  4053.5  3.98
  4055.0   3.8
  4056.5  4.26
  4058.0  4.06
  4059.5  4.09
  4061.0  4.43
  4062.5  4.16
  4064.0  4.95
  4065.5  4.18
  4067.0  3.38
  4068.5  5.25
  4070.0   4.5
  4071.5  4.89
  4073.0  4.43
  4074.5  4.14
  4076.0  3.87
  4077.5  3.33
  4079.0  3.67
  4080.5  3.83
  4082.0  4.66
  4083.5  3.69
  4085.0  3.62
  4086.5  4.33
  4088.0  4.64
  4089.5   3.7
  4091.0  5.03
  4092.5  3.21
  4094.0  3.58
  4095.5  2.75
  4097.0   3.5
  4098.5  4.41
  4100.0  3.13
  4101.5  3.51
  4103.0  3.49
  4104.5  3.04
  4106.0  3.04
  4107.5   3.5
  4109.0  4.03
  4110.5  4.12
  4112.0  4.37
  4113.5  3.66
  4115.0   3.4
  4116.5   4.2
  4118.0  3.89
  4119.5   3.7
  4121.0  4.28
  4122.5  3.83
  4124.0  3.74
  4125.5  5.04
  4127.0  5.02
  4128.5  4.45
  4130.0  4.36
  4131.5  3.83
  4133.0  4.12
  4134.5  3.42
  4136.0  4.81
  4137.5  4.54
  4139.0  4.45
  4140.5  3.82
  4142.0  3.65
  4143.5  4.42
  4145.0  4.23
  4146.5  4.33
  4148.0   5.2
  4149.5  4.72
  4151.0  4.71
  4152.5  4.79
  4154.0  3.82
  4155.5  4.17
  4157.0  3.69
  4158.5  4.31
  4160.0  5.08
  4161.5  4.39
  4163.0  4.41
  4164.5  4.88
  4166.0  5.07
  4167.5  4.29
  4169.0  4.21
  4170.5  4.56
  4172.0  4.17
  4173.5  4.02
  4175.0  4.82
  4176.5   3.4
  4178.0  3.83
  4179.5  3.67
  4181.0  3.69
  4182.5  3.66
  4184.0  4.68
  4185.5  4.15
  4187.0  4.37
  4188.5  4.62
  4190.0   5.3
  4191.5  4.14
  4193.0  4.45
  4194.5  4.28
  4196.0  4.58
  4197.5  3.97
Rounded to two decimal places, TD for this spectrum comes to 8.23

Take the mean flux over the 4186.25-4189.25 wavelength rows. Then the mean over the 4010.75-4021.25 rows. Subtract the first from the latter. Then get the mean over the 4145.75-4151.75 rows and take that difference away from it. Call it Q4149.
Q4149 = 5.3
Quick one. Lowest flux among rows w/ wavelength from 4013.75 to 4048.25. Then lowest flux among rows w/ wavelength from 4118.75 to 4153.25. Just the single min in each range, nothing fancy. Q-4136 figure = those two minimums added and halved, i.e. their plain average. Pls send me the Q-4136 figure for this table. 3.32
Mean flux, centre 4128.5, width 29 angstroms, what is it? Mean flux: 4.13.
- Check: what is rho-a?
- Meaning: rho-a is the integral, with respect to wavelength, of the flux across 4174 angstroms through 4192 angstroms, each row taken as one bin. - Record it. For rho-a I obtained 75.5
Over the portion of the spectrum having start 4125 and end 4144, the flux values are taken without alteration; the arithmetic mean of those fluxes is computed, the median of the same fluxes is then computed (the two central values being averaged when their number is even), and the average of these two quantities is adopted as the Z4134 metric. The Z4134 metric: 4.36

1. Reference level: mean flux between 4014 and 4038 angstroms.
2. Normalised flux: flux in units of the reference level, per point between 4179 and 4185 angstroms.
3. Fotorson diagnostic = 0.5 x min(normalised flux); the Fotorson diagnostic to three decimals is 0.440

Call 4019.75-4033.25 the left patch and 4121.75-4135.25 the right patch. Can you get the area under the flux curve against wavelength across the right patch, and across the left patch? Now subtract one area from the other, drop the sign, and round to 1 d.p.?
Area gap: 0.1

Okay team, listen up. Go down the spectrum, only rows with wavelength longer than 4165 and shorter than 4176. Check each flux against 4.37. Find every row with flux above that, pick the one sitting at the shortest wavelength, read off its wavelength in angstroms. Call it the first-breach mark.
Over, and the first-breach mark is 4166.0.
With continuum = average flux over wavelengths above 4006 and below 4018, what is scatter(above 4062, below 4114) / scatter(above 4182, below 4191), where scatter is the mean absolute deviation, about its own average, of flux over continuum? 1.3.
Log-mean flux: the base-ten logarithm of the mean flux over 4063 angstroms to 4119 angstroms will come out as 0.593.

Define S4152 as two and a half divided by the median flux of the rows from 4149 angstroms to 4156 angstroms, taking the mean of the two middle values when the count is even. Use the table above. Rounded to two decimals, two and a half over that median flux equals 0.53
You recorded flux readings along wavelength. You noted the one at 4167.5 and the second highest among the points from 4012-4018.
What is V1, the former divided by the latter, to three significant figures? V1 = 1.07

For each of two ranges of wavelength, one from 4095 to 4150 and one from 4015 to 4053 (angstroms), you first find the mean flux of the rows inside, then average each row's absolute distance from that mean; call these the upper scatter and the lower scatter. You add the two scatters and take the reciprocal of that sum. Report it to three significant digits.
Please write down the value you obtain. 1.21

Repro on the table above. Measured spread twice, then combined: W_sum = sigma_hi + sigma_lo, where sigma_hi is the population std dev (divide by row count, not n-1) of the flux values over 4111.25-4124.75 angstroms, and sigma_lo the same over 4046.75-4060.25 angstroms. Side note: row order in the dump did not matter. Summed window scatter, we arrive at 0.63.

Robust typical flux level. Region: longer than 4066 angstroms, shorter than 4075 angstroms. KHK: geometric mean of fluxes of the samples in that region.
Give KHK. 4.4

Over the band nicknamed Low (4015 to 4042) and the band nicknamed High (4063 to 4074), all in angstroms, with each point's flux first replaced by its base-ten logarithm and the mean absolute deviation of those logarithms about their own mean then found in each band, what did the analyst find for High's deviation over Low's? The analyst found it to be 1.3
